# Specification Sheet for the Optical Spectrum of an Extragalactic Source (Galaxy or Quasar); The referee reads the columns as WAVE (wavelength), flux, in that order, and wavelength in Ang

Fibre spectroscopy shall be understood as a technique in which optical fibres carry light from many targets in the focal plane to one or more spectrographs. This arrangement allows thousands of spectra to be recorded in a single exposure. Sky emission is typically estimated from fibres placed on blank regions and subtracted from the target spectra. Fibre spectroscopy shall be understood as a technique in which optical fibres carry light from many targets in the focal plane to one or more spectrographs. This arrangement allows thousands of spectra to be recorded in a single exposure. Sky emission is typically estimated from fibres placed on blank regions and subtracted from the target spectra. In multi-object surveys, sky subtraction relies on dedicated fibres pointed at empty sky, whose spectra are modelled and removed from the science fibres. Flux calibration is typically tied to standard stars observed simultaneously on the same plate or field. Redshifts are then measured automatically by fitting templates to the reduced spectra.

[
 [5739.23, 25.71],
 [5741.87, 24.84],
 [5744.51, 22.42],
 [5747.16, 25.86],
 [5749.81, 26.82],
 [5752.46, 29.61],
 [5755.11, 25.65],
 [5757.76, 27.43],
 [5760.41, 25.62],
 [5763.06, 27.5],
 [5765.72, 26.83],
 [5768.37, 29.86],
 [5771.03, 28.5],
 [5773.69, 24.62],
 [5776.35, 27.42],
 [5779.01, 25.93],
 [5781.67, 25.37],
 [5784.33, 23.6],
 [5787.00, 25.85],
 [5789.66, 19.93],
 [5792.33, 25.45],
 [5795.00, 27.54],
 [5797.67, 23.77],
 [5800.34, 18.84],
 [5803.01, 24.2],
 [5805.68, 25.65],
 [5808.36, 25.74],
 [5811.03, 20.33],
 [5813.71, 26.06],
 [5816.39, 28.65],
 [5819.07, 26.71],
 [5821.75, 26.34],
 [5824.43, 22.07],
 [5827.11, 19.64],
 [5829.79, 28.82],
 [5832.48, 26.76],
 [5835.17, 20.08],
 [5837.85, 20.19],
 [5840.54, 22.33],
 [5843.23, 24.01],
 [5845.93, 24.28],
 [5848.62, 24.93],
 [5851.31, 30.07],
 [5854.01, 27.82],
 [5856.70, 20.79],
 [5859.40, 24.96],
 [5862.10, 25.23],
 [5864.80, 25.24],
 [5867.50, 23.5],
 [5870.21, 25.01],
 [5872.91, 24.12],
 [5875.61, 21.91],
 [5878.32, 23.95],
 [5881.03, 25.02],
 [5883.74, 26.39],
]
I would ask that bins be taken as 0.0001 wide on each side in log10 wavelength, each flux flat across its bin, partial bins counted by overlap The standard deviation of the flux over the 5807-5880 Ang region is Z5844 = 2.8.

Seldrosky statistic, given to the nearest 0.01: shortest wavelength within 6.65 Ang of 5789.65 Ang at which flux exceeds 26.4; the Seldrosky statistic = 5795.00 Ang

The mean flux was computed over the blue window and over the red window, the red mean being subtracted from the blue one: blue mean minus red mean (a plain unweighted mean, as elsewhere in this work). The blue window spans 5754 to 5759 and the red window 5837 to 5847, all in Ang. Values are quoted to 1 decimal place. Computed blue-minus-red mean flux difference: 3.8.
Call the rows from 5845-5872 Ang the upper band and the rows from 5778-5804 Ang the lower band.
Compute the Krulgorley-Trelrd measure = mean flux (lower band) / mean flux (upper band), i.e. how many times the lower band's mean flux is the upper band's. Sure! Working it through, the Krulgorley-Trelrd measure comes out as 0.95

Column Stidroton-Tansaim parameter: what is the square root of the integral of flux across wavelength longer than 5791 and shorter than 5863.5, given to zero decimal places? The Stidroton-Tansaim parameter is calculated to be 42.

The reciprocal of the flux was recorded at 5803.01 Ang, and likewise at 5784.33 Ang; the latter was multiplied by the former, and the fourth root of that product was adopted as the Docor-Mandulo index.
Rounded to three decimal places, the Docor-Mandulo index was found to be 0.205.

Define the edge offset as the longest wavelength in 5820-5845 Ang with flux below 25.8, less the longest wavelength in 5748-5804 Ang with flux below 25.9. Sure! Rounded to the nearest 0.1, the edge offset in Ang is 40.2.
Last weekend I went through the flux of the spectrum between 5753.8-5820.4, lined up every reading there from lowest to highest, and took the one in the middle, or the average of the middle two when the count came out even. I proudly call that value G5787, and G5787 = 25.7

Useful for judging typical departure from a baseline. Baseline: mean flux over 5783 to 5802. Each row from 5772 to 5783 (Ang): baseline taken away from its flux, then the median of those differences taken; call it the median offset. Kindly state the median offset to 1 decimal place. 2.1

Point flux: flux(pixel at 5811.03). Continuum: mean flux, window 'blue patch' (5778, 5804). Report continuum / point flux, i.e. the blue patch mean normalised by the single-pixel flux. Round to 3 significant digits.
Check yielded 1.18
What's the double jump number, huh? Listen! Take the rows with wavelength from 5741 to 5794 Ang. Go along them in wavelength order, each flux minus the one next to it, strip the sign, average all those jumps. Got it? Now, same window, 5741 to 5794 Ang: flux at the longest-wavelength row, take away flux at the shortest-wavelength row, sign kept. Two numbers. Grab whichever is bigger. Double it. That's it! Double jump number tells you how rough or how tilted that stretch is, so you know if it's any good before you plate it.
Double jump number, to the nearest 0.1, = 5.1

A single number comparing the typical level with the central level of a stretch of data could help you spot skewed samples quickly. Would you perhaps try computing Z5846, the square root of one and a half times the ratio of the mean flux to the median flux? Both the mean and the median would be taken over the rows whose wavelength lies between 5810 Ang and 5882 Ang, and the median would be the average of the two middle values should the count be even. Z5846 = 1.21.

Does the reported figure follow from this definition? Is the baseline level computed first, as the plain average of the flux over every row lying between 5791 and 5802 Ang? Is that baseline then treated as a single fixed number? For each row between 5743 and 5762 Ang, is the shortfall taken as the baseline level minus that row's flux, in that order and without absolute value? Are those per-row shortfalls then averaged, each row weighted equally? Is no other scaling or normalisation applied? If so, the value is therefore -2.3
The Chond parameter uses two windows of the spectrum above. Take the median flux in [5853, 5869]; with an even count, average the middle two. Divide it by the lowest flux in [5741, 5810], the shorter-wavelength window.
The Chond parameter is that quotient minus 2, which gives -0.67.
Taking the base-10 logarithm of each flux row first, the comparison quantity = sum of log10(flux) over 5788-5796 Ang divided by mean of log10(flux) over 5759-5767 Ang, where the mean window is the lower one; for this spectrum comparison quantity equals 2.91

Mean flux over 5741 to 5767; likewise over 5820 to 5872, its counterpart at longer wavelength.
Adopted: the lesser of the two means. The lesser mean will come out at 24.3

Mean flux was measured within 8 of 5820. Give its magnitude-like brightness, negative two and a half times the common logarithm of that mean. -3.49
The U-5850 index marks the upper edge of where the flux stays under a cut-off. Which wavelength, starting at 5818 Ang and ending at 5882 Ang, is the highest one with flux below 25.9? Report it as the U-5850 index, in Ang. 5881.03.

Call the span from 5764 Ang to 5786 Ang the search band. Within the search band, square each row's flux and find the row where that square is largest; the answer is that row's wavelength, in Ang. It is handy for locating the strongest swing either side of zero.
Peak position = 5768.37 Ang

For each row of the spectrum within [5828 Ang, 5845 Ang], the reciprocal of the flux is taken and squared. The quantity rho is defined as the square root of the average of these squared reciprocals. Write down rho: 0.0433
